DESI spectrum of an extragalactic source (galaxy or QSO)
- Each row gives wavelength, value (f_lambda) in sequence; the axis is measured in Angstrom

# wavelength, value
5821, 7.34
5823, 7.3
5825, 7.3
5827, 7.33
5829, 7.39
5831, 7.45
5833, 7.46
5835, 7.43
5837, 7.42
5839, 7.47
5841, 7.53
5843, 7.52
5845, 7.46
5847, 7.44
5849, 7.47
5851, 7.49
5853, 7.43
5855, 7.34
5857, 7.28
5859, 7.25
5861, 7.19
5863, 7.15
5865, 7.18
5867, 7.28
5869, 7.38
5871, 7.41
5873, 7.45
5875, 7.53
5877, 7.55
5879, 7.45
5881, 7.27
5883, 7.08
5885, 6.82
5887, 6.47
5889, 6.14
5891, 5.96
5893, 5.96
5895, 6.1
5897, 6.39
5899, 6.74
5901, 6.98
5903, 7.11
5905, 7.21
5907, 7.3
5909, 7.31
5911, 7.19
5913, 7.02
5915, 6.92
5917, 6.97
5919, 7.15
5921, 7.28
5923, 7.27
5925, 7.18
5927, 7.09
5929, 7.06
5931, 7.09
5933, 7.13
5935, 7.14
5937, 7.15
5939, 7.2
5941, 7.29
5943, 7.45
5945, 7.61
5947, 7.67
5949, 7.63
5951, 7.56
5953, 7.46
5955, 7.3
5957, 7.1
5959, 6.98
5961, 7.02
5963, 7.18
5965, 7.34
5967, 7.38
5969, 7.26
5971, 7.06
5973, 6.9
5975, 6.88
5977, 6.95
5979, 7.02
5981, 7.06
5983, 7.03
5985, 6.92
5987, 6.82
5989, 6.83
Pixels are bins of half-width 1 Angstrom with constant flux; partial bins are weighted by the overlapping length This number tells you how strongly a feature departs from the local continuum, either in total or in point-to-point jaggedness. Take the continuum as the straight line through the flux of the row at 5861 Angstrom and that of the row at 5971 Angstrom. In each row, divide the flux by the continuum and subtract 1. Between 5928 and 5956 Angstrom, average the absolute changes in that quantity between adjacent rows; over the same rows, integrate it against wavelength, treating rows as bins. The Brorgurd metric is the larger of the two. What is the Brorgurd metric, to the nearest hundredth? 0.97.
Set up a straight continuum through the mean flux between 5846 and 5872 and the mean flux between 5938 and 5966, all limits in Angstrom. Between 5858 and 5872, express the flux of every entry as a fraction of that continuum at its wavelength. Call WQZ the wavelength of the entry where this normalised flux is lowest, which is 5863 Angstrom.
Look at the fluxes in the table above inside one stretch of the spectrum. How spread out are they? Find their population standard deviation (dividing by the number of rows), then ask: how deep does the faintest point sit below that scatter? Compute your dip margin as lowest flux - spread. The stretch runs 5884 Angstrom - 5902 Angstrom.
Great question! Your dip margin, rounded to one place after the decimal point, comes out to 5.6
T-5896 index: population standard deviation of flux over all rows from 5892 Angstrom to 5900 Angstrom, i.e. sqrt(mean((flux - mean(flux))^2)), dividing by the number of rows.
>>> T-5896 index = 0.30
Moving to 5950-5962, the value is 0.22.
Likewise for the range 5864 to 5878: 0.12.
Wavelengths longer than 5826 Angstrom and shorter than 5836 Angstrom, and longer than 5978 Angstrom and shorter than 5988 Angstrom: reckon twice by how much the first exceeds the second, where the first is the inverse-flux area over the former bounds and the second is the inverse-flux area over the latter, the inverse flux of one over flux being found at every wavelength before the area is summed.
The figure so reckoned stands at -0.17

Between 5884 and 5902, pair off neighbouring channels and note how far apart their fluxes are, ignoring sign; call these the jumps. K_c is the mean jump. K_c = 0.235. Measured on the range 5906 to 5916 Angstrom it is 0.100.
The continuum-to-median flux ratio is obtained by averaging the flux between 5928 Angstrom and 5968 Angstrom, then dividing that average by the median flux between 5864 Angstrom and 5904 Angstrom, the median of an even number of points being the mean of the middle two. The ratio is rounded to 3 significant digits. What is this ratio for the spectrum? 1.03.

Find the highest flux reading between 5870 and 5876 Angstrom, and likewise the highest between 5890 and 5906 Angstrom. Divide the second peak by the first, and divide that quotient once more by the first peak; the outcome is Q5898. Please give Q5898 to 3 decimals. 0.127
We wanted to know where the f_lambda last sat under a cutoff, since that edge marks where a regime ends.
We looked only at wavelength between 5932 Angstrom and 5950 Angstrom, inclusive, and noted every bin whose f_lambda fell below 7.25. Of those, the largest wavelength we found 5939 Angstrom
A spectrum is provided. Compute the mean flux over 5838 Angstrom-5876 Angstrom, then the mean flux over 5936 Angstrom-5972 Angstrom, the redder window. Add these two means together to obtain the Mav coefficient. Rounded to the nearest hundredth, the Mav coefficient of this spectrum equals 14.69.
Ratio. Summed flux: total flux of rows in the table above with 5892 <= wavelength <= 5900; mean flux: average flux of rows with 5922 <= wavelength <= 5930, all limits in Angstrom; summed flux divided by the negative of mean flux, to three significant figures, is -3.52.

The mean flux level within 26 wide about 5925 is 7.11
